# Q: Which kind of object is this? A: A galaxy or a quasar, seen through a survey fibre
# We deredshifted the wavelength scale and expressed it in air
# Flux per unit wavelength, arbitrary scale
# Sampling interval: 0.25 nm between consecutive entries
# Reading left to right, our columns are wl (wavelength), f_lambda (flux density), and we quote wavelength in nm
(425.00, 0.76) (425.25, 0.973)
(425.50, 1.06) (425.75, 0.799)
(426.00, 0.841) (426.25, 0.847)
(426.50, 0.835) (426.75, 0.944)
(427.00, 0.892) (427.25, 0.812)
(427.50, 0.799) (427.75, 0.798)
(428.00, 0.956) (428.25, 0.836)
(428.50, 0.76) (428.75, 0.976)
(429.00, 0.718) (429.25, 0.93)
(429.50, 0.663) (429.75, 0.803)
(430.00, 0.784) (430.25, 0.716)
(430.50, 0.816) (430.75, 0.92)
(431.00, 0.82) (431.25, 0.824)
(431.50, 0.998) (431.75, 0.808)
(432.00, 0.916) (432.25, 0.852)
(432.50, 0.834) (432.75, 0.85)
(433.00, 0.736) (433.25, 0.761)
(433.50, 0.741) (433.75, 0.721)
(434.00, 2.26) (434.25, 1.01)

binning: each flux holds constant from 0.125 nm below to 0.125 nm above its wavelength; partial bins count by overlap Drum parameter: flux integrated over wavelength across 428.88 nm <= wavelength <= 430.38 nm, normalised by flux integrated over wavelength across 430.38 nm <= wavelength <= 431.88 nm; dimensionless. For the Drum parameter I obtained 0.890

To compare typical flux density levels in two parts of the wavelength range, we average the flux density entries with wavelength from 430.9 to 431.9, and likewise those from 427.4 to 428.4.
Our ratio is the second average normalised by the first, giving 0.98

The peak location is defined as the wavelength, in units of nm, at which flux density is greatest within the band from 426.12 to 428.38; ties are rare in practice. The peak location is 428.00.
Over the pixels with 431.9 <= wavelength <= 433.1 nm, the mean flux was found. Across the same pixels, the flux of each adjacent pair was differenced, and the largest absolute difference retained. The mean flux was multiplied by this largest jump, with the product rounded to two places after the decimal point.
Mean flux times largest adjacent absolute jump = 0.10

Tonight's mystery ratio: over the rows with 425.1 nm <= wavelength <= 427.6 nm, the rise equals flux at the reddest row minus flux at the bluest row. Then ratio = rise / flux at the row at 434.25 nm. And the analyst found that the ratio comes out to -0.2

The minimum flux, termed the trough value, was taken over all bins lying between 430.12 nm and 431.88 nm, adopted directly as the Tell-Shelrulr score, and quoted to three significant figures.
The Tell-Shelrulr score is 0.716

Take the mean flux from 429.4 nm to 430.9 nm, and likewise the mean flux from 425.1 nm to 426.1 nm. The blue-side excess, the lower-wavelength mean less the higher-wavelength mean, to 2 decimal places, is 0.13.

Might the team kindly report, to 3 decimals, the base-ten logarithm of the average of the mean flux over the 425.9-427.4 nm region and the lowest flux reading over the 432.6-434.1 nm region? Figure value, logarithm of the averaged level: -0.102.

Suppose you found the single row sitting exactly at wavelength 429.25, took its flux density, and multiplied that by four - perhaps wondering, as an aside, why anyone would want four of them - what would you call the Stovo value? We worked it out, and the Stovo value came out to 3.7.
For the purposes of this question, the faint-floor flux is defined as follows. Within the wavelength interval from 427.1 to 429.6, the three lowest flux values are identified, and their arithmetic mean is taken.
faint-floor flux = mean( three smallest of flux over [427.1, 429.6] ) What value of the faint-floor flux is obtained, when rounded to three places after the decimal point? 0.714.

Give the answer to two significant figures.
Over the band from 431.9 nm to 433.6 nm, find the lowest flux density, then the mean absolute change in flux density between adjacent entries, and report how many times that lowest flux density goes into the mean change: 0.058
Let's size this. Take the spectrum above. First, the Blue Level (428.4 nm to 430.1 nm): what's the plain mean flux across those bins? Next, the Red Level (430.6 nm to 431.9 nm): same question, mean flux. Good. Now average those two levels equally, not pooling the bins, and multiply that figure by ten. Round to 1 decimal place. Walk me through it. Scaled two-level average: 8.4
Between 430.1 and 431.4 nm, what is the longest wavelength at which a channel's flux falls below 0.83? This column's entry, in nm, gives 431.25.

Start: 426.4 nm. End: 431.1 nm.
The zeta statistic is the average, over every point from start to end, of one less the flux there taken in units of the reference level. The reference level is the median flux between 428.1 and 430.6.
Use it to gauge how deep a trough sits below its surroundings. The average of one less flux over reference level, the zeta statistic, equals -0.047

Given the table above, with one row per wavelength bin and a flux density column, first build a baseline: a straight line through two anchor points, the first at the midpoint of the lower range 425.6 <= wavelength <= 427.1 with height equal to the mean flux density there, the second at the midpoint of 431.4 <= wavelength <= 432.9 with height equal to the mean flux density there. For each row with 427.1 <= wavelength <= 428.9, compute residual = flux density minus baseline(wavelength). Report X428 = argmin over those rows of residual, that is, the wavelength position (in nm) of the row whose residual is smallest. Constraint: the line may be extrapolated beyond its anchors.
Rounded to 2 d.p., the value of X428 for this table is 428.50 nm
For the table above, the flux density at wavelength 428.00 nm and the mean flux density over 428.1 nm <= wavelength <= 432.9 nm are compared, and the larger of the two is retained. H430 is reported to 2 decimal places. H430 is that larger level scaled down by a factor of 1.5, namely 0.64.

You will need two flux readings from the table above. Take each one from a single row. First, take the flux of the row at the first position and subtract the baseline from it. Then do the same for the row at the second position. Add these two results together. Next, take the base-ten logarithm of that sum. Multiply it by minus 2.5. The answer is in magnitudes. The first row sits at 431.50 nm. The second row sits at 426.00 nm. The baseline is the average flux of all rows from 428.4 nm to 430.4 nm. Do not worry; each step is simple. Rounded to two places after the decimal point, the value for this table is 1.50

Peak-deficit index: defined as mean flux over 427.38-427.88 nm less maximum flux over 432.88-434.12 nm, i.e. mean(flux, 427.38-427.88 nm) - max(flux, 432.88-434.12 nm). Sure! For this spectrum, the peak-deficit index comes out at -1.5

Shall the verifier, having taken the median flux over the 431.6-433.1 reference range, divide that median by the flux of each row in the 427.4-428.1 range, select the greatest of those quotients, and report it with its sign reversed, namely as -1.06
